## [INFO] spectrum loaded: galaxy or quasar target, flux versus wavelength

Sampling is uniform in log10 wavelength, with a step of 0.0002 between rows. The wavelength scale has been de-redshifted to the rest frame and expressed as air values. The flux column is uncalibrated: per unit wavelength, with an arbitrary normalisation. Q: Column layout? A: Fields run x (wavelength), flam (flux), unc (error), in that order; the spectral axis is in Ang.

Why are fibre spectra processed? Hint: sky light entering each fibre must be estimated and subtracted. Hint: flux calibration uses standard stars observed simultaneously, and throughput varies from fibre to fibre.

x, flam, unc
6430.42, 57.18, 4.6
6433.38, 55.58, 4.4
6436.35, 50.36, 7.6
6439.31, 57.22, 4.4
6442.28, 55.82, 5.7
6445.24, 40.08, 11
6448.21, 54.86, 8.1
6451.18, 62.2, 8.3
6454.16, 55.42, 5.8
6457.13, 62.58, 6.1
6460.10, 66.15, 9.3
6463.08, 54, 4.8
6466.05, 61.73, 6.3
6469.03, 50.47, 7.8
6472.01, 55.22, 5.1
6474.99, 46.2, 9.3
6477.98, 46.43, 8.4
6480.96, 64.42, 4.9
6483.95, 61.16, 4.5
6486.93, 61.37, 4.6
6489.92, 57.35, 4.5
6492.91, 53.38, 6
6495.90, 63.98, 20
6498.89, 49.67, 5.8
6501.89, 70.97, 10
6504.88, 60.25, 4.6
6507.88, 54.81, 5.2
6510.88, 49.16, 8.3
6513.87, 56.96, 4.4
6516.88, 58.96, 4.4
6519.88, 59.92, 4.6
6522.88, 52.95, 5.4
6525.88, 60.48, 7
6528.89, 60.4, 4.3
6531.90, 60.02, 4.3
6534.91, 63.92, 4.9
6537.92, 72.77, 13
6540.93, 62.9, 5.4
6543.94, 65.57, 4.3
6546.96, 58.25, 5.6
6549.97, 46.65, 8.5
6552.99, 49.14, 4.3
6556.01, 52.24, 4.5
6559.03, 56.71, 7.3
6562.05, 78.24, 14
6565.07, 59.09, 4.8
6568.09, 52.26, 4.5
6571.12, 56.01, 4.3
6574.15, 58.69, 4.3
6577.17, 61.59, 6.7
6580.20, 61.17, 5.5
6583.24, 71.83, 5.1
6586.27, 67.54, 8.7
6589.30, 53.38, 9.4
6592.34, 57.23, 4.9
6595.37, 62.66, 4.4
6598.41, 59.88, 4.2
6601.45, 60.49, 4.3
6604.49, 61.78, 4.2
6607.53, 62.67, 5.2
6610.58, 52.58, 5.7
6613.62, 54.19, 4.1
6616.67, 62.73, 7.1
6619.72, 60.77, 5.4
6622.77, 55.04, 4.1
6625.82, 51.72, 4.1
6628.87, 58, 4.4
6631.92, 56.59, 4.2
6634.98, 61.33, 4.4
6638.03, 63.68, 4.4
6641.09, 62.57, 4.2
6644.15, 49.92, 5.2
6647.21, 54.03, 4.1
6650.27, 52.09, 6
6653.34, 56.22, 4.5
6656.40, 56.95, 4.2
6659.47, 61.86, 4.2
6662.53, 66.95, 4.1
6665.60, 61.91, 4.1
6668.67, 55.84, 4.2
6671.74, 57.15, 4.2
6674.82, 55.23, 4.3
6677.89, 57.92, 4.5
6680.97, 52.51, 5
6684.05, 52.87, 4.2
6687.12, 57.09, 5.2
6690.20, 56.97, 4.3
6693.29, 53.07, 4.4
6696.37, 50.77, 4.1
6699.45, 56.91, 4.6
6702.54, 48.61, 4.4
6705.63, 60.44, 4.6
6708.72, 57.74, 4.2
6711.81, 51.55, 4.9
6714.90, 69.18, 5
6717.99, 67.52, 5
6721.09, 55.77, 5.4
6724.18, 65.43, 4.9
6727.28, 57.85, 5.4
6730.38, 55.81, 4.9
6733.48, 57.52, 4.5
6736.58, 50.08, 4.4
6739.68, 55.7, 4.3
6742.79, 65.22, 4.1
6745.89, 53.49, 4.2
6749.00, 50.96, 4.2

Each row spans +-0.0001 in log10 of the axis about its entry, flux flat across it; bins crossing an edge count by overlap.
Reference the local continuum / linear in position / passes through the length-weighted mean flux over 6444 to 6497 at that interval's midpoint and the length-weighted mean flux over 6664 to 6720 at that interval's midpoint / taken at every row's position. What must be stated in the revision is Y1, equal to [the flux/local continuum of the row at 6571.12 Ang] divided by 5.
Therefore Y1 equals 0.198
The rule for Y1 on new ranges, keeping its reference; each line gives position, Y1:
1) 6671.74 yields 0.201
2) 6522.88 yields 0.187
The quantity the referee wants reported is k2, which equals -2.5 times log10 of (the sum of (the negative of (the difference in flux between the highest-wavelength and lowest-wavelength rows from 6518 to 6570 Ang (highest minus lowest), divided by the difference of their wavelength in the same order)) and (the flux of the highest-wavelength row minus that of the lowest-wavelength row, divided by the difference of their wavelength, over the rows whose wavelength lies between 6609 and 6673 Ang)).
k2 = 1.6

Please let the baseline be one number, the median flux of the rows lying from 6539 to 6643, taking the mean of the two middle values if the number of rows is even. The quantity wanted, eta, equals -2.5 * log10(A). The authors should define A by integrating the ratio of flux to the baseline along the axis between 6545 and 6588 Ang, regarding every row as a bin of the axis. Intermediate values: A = 42.9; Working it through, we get -4.08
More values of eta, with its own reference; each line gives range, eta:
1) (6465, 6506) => -3.99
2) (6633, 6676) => -4.06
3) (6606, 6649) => -4.05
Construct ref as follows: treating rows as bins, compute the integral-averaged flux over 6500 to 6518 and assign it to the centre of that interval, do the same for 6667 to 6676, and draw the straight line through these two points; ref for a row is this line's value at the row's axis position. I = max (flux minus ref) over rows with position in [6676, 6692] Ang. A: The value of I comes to 2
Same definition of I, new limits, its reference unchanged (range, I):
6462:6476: 3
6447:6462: 7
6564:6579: 4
